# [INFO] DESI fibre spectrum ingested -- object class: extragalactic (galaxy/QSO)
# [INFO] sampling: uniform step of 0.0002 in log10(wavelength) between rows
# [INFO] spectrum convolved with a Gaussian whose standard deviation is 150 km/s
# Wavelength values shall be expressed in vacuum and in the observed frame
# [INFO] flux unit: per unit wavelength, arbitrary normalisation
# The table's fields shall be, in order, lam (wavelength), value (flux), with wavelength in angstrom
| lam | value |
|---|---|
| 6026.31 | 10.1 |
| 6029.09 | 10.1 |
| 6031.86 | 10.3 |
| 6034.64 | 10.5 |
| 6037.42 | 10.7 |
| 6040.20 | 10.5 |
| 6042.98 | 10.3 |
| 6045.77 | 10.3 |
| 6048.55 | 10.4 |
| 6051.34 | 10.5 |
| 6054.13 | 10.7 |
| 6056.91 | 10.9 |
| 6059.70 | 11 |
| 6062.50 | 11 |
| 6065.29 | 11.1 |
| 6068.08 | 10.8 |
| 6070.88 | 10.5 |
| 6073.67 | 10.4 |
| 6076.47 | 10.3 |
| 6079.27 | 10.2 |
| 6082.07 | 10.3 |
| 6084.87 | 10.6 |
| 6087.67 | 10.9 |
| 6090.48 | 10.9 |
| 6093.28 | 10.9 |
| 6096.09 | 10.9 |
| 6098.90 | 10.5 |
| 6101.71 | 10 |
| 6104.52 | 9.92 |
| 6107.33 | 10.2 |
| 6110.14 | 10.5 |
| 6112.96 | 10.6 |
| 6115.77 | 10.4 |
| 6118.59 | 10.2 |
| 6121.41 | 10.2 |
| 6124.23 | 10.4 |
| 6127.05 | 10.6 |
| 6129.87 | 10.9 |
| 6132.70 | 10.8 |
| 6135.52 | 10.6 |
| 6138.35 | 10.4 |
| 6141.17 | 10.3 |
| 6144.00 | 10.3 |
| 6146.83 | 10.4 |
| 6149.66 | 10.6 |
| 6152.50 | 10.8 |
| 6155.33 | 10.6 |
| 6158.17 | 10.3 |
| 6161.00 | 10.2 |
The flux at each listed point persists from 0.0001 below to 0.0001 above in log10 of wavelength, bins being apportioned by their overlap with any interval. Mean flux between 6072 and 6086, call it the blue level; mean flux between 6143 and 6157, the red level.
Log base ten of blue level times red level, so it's 2.038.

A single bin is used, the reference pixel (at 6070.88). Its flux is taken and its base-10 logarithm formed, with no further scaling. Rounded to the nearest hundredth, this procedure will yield 1.02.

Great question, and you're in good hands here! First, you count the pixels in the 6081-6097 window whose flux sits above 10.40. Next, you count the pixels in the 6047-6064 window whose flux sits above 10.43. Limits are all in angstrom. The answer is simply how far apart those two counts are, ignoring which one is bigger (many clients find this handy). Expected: 0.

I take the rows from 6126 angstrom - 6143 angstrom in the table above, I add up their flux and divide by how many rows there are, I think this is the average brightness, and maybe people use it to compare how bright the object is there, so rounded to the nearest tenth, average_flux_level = 10.6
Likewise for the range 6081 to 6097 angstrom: 10.8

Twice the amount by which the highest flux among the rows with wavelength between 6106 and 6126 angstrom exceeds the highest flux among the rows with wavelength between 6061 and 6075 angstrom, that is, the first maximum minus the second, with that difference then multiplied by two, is -1.0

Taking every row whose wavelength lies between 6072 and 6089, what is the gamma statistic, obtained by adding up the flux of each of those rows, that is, 62.7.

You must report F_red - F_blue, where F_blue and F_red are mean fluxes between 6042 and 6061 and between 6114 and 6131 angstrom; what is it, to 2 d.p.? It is -0.14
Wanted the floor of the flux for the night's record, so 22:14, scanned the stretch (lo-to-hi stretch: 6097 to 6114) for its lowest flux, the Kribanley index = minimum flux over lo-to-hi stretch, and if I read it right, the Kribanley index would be 9.92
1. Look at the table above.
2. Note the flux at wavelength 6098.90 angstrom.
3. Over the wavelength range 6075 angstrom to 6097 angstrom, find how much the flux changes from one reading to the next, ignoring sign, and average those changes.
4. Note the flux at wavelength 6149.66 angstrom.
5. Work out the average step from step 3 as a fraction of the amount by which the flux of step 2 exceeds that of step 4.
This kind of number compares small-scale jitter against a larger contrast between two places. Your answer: -1.1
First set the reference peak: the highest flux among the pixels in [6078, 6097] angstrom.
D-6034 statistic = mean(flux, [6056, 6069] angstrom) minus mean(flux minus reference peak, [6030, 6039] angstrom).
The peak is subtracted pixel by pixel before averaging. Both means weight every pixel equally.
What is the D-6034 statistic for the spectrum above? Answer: 11.4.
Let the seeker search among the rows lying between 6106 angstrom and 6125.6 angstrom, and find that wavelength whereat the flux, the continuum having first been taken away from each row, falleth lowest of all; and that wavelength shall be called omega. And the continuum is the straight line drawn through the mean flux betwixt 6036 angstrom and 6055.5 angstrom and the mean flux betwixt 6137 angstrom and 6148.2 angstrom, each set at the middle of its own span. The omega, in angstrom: 6107.33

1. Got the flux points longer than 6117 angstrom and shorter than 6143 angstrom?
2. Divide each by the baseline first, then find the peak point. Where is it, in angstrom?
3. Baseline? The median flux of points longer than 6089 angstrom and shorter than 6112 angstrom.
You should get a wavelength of 6129.87 angstrom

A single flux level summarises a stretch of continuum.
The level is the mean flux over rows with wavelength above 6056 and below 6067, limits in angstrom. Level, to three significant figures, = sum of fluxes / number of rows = 11.0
